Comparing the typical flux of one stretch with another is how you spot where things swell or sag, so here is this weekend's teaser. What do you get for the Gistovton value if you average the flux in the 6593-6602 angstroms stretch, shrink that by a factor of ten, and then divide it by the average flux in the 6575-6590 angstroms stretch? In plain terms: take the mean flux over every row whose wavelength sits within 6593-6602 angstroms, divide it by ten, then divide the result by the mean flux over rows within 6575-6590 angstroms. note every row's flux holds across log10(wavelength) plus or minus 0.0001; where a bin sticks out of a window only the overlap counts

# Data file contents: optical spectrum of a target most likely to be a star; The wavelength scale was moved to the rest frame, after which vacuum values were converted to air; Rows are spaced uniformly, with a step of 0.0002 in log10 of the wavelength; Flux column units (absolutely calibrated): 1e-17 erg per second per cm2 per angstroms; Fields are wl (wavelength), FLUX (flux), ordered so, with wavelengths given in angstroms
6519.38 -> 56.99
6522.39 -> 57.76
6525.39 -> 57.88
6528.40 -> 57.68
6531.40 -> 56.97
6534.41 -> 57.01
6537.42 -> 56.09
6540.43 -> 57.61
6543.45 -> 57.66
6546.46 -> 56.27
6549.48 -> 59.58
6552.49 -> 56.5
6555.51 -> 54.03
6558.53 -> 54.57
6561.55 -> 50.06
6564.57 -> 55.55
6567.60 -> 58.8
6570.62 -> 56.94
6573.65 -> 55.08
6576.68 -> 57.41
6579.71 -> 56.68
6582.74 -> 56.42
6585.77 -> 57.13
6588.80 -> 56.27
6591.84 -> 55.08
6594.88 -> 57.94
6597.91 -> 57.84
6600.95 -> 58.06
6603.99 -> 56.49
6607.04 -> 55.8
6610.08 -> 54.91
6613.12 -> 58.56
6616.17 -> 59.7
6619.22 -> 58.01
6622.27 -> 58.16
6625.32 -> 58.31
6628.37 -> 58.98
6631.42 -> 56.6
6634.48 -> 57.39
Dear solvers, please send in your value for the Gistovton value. 0.102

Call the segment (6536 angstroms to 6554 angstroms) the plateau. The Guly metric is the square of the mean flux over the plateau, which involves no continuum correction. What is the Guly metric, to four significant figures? 3282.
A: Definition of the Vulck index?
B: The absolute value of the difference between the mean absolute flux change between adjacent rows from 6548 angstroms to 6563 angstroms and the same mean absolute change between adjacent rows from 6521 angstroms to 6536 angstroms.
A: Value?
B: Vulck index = 2.4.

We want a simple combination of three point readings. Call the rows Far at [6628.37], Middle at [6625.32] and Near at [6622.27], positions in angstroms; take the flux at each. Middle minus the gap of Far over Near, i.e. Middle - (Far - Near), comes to 57.5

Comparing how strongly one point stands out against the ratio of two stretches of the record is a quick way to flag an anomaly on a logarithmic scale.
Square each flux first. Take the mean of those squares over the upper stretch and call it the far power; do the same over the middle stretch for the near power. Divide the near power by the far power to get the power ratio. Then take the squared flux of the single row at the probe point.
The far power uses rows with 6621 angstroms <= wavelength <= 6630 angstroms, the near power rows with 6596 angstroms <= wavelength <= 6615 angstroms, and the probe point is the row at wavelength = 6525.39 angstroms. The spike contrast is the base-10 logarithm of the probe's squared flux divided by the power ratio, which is 3.55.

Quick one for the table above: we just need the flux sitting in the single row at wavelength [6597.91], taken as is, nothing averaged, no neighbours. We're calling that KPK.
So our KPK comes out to 57.84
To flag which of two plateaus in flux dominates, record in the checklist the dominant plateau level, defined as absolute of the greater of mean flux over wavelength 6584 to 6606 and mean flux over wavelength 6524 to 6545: 57.3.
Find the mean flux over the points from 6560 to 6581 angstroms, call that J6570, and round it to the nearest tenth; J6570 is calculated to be 55.8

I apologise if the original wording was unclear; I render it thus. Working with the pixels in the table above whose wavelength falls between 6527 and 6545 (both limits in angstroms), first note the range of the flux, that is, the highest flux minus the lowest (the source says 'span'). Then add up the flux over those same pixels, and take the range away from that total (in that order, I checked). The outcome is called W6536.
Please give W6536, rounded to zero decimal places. 341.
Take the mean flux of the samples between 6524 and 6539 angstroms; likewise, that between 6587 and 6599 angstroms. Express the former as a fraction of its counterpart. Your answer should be 1.01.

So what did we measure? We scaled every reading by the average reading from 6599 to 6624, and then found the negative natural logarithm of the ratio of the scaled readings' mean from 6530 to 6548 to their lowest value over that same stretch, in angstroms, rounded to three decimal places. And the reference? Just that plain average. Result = -0.015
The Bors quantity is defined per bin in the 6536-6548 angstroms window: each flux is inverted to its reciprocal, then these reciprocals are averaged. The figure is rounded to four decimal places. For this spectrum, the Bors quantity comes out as 0.0176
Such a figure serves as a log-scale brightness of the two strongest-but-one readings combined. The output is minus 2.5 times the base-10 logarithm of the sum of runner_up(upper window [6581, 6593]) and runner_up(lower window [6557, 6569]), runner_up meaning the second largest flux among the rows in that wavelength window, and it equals -5.12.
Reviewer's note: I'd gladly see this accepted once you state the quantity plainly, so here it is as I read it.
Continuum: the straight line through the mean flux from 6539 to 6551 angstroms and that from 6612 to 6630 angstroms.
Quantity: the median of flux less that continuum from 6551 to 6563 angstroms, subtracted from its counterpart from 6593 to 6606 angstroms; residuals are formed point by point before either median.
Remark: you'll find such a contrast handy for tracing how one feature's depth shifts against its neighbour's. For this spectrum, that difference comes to 3.2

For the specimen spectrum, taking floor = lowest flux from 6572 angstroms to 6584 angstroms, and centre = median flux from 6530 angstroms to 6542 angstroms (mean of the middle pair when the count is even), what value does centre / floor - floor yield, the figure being -54.0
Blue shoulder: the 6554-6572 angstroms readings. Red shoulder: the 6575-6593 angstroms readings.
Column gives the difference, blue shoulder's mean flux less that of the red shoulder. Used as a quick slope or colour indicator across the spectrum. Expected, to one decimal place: -1.5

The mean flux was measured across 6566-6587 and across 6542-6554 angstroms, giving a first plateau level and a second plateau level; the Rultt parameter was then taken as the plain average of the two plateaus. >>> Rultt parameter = 57.2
